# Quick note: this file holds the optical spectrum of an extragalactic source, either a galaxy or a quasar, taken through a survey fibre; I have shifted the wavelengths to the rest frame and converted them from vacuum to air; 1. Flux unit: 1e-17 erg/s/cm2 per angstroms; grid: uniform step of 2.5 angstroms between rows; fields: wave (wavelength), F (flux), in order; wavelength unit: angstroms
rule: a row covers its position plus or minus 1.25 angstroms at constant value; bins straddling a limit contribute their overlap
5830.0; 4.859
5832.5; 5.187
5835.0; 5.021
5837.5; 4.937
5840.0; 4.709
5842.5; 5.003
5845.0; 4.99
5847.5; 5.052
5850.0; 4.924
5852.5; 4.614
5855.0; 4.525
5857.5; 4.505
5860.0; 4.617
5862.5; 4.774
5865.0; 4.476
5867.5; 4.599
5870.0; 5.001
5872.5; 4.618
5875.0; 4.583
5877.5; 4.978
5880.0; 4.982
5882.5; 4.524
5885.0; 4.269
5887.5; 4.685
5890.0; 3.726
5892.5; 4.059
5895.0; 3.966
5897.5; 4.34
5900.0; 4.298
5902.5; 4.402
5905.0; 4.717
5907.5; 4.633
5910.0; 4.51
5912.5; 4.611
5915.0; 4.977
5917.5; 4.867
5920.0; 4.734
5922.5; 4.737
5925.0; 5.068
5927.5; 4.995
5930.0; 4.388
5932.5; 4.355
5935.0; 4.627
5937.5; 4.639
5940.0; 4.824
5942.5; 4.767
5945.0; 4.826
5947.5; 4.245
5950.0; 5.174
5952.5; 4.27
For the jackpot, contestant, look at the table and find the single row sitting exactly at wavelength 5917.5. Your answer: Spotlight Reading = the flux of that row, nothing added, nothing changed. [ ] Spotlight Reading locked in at 4.867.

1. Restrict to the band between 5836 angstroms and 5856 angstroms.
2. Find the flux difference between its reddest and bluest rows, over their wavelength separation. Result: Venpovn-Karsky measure -0.024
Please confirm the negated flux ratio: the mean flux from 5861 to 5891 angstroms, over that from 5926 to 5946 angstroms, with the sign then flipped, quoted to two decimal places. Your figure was -0.98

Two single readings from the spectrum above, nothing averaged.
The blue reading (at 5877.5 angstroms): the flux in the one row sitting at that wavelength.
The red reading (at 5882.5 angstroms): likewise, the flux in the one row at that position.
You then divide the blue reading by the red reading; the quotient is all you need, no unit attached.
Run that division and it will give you 1.10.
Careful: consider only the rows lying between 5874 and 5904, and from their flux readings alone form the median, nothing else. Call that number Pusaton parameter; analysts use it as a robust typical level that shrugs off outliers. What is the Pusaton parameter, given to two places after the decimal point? 4.37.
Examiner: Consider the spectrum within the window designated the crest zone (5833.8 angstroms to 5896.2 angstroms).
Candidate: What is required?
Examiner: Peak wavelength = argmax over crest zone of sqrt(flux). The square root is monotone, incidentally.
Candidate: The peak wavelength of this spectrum 5847.5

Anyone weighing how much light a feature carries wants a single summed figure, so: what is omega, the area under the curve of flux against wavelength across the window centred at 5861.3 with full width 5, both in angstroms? 23.5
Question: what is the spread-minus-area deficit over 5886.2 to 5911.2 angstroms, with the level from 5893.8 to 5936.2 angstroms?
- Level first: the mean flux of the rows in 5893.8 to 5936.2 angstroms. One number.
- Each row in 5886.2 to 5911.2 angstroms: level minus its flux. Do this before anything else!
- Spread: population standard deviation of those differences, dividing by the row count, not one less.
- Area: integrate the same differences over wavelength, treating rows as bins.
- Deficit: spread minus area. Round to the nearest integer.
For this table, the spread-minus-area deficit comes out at -6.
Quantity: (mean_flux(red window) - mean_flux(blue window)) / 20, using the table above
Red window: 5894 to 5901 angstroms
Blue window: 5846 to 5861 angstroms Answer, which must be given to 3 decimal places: -0.025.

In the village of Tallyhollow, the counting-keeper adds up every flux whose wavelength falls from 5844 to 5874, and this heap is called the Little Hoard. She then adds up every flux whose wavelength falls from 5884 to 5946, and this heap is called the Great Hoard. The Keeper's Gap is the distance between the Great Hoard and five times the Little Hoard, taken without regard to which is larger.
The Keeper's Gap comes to 169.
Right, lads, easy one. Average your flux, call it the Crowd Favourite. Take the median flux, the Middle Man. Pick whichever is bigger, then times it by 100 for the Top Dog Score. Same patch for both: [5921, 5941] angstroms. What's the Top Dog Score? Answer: 470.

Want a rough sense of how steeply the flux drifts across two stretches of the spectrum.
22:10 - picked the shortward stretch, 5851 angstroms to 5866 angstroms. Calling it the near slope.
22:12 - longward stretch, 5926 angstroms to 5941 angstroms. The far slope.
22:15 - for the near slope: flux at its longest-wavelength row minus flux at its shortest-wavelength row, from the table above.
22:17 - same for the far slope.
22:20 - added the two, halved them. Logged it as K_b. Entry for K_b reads -0.2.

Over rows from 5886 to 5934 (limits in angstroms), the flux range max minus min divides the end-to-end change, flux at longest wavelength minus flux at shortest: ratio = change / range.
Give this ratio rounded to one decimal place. -0.2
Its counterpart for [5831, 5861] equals -0.8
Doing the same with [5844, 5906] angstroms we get -0.2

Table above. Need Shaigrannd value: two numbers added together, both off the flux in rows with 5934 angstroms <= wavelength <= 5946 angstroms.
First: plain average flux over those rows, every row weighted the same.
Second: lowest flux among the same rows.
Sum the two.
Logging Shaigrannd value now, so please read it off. 9.36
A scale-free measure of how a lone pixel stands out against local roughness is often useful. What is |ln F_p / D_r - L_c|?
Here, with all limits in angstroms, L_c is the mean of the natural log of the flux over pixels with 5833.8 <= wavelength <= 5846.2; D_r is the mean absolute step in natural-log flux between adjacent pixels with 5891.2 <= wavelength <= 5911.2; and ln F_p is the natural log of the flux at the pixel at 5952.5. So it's 37.3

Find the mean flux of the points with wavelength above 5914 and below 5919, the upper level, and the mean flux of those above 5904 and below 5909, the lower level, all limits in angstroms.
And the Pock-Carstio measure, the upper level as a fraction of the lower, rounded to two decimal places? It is 1.05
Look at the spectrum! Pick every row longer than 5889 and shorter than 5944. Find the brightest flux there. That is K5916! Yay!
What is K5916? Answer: 5.068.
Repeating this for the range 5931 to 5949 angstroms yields 4.826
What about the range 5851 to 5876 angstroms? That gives 5.001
